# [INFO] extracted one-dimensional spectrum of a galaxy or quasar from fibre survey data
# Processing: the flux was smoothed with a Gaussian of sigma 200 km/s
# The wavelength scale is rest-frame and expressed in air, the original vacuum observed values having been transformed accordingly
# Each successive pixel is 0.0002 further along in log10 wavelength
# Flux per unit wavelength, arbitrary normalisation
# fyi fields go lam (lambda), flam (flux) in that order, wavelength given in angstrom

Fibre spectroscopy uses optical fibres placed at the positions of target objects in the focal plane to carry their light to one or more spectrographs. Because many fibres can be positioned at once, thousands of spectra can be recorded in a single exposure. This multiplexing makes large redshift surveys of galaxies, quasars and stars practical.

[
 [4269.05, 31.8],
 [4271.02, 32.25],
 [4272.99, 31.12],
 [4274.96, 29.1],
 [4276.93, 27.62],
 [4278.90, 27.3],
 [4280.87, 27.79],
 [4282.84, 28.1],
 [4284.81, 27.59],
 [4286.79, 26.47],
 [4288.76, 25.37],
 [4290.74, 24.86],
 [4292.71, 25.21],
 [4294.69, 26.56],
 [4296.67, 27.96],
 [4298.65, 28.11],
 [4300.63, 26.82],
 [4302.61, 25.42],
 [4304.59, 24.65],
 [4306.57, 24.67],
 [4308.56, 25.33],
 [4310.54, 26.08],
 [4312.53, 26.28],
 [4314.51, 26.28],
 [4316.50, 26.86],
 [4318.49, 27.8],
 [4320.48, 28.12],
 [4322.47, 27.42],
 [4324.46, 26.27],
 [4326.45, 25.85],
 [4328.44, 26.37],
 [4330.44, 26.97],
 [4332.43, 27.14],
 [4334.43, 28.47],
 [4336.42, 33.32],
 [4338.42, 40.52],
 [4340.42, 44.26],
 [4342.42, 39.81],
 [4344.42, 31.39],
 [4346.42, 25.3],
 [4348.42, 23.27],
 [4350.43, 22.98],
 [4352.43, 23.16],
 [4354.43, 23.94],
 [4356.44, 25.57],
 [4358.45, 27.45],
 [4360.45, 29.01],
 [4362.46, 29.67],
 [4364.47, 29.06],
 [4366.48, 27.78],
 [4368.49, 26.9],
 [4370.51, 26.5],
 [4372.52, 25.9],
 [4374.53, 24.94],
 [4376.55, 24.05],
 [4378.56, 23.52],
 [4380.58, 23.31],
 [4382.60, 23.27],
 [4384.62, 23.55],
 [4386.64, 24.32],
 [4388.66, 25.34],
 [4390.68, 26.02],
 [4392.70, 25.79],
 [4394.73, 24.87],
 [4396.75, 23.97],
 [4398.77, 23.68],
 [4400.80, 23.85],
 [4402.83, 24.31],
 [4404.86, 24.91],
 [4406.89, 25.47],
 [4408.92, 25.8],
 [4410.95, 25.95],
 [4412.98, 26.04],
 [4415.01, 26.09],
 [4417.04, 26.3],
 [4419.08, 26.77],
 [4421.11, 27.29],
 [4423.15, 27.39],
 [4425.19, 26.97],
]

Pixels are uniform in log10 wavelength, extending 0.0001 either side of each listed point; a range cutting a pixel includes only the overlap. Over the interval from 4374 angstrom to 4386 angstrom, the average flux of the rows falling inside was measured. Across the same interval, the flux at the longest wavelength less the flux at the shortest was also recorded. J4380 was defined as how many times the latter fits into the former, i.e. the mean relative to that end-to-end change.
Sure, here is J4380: -17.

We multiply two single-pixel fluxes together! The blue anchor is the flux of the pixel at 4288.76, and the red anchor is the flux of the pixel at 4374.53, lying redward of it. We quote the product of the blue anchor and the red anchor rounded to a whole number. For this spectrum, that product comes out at 633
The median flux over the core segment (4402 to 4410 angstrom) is 25.2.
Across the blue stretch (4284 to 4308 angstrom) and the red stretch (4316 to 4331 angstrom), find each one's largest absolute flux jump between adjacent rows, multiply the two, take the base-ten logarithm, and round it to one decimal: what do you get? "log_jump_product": 0.2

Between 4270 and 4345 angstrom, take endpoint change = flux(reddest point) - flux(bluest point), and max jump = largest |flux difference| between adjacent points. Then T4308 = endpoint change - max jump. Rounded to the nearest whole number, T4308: -9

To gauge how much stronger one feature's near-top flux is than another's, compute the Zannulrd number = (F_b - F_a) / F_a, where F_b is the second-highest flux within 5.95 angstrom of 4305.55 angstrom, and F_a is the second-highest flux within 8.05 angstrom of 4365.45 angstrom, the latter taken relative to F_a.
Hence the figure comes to -0.10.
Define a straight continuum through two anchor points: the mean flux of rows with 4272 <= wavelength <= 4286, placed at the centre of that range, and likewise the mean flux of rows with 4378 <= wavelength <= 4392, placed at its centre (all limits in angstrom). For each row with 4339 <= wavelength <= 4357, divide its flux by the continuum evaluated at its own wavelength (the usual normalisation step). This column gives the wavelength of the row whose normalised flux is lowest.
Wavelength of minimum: 4350.43 angstrom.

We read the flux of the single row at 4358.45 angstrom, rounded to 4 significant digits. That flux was 27.45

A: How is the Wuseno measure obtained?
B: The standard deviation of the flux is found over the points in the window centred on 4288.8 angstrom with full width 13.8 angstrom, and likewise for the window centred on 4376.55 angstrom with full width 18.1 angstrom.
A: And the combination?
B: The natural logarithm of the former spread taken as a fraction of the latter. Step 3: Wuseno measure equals -0.2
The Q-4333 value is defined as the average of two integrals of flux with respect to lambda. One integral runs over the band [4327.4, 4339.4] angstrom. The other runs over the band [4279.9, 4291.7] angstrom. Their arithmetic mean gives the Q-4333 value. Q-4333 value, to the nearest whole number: 340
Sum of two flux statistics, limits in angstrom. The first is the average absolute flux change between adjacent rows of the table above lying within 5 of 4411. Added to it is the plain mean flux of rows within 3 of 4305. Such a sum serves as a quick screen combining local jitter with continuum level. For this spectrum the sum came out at 25.1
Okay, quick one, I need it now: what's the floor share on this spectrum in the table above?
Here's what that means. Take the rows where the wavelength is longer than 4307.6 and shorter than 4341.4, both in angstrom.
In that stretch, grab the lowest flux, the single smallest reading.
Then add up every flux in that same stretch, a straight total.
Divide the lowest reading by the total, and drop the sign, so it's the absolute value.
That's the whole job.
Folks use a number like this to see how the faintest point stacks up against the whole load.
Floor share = 0.0513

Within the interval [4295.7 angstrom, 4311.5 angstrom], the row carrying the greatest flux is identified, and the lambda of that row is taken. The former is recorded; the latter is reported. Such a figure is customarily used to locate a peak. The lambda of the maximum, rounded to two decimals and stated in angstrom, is 4298.65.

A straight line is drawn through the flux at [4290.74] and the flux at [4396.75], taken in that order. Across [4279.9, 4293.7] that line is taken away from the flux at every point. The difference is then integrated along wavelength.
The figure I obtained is 22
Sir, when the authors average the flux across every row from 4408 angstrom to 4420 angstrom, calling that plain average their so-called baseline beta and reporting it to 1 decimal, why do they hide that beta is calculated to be 26.2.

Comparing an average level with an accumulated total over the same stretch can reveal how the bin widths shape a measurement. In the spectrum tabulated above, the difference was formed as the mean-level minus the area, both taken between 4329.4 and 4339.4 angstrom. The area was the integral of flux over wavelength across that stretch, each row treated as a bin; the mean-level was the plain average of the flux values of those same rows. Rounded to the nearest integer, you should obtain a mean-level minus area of -281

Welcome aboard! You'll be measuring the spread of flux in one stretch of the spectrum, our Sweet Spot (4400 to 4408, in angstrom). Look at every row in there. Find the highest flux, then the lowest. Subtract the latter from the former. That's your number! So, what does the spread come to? 1.62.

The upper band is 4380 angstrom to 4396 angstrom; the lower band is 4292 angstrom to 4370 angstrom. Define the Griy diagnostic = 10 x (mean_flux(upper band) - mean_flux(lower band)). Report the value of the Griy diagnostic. -33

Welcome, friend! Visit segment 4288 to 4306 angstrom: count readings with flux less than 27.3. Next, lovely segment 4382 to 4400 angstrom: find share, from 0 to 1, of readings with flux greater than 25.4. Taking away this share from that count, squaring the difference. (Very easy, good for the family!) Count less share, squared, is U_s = 46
